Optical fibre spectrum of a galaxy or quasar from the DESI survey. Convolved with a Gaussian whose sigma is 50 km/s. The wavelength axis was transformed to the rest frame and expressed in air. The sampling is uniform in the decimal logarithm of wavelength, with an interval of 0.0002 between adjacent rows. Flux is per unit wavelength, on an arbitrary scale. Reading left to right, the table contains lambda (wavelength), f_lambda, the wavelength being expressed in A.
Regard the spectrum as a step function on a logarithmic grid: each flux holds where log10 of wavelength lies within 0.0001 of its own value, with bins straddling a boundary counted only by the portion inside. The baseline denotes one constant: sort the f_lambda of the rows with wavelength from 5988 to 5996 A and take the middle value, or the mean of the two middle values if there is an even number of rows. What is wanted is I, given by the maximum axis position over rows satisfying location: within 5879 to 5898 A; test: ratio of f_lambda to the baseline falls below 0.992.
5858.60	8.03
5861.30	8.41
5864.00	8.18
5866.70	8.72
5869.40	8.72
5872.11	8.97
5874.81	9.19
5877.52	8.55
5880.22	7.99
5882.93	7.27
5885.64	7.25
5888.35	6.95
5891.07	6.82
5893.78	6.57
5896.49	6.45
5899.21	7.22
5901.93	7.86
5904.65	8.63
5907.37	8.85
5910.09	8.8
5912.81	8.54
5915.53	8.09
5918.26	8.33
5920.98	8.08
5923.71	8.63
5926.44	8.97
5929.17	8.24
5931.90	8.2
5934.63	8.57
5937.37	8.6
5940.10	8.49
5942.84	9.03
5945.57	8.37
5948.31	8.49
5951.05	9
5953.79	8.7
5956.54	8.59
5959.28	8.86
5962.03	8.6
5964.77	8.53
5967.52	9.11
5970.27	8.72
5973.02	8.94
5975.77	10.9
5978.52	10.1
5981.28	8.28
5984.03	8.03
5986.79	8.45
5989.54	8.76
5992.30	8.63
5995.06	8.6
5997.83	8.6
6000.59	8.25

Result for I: 5896.49 A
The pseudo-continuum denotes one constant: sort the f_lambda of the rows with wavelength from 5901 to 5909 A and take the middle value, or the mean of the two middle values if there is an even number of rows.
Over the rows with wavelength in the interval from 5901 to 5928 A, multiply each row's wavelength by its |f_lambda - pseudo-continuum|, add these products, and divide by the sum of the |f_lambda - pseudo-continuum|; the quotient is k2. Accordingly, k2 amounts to 5913.5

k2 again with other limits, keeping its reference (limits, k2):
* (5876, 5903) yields 5891.5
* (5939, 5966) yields 5949.6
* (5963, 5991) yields 5977.2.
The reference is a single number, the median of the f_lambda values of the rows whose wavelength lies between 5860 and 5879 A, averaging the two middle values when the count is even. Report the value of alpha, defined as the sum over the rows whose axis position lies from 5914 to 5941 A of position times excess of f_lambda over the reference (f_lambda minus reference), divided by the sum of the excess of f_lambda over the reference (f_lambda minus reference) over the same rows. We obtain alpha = 5925.1 A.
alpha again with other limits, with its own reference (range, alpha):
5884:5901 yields 5892.7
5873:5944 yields 5897.1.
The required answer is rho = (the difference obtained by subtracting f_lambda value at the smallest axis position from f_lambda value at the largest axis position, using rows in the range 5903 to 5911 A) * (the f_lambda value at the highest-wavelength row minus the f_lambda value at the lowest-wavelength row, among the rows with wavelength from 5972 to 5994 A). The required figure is -0.1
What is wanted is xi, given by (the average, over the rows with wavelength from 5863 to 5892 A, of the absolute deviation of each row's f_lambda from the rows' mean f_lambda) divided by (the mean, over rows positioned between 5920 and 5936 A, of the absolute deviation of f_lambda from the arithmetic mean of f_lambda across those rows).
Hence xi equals 2.64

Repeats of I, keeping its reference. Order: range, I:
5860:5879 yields 5877.52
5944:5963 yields 5948.31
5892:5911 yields 5901.93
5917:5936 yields 5931.90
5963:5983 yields 5981.28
